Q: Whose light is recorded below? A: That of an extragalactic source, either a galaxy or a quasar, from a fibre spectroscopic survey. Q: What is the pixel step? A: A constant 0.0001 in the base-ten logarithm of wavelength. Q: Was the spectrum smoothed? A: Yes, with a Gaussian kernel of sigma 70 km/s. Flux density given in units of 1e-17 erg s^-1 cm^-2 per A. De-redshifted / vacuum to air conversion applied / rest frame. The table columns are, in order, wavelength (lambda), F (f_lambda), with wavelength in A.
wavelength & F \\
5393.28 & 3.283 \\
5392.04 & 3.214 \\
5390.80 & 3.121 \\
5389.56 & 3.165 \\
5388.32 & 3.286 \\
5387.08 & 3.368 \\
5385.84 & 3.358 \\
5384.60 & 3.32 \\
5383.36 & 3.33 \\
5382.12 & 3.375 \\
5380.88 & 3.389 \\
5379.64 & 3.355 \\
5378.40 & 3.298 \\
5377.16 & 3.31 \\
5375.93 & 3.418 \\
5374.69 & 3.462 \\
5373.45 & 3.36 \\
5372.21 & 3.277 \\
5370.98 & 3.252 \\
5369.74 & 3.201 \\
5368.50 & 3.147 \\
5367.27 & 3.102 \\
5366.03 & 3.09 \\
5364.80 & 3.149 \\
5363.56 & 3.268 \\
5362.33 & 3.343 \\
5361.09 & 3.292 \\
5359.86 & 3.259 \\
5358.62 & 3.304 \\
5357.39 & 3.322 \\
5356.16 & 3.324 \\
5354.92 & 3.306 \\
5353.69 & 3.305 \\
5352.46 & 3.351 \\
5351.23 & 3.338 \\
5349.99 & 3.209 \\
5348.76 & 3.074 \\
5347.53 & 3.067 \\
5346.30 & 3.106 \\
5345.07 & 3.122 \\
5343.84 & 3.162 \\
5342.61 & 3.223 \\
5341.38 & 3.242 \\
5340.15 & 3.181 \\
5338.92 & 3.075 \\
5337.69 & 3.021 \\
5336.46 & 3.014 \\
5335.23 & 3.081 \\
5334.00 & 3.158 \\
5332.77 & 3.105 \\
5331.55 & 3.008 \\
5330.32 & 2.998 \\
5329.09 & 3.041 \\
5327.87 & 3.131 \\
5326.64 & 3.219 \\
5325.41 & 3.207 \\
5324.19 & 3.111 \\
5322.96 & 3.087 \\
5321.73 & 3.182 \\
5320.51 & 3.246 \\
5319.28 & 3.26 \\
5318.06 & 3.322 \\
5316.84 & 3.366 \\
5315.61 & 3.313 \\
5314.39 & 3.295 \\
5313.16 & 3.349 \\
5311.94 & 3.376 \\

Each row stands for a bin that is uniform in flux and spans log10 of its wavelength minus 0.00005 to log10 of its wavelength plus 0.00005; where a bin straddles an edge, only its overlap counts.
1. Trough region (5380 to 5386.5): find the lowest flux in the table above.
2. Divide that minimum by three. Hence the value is 1.107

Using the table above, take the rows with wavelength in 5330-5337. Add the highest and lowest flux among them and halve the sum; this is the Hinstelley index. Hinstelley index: 3.08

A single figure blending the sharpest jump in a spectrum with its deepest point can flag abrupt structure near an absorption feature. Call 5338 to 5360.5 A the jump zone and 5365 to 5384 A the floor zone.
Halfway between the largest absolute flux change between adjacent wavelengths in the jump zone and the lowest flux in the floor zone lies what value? 1.61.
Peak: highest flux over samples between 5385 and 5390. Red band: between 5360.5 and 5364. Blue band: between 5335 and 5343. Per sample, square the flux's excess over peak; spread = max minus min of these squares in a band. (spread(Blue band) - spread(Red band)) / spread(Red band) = 10.7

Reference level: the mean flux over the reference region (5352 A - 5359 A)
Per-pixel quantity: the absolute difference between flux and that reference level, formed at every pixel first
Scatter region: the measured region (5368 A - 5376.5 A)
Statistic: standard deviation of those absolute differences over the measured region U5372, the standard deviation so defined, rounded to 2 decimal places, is 0.05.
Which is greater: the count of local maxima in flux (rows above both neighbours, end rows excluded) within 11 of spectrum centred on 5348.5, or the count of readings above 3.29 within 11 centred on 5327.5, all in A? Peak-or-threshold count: 1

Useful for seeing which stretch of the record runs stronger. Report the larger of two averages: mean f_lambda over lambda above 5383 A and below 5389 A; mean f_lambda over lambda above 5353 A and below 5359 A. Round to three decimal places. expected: 3.332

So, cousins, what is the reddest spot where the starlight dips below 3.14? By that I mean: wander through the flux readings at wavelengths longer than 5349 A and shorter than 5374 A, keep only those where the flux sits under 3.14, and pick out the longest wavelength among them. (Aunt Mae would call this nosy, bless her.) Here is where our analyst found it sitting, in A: 5367.27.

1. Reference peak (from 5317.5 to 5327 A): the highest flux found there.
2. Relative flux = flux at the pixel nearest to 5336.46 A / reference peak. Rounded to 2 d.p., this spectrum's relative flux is 0.91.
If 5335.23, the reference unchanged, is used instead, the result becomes 0.93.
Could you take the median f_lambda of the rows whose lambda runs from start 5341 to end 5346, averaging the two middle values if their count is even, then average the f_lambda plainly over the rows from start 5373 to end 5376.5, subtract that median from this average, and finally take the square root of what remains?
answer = 0.47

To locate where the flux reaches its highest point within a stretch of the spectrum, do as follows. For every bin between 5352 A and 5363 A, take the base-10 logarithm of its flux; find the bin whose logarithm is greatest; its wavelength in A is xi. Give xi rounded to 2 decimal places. 5352.46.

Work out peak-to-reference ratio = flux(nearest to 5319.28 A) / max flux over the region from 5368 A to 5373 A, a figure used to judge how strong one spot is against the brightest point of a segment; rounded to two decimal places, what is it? 0.99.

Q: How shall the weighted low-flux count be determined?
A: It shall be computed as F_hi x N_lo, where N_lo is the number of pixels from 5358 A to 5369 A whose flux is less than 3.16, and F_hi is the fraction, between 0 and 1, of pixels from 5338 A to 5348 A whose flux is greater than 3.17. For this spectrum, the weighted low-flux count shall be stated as 1.5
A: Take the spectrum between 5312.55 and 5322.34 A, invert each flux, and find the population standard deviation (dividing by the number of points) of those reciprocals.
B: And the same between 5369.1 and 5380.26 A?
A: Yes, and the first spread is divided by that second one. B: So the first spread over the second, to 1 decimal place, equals 0.8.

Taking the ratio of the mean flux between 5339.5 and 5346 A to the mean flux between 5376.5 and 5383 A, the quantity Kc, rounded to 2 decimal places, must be 0.95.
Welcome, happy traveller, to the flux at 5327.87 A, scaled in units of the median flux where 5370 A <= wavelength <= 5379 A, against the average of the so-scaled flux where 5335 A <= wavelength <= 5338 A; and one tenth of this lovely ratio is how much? 0.103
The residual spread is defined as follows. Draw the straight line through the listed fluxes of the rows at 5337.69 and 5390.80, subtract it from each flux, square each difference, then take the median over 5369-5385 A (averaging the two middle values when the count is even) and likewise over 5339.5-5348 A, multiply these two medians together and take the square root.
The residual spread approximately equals 0.029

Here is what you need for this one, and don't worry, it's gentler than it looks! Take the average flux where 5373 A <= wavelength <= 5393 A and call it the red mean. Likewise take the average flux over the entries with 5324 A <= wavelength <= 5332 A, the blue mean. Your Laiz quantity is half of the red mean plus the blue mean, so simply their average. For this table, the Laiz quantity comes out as 3.21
